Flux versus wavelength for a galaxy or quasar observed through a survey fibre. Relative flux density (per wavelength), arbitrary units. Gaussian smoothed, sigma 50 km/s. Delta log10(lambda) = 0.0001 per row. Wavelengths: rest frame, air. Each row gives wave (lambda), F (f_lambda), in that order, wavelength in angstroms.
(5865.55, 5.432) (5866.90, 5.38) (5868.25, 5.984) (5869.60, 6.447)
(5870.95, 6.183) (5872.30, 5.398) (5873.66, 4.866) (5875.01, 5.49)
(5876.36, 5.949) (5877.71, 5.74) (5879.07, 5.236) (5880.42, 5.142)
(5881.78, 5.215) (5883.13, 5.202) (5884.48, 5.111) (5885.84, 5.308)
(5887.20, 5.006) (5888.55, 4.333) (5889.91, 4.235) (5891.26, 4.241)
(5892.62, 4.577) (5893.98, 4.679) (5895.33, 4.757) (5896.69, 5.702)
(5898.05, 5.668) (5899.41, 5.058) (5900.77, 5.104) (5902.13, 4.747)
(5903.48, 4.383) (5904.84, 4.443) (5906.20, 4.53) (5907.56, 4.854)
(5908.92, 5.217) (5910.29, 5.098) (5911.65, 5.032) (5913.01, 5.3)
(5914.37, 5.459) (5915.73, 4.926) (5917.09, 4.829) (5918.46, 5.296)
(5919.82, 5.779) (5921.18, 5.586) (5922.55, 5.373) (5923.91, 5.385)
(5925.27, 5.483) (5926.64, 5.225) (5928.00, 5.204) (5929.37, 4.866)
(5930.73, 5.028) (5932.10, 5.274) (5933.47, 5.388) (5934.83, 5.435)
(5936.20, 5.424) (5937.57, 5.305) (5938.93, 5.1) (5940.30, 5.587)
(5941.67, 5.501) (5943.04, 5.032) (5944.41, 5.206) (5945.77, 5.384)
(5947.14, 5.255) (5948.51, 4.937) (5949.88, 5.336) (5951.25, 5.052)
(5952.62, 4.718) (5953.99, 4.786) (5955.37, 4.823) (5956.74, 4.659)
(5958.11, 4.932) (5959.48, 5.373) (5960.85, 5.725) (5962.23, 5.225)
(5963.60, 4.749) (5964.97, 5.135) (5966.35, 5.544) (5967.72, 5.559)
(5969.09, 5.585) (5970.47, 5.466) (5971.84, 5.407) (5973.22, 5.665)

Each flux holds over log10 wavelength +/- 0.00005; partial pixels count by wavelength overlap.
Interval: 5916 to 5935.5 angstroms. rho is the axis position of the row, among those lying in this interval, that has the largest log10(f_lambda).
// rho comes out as 5919.82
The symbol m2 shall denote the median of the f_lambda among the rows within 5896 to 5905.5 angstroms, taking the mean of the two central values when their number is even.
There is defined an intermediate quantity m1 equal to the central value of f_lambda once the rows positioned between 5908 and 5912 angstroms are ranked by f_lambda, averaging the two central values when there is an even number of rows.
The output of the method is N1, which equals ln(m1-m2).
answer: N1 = -3.2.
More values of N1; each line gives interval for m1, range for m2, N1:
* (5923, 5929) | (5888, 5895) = 0.0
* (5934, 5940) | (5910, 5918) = -1.2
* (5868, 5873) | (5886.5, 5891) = 0.6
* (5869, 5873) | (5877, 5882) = 0.0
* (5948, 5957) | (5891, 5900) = -2.7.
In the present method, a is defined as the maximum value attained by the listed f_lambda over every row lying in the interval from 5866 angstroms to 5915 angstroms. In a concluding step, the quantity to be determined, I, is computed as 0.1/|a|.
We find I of 0.0155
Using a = 6.447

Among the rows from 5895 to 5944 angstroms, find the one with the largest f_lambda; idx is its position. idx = 5919.82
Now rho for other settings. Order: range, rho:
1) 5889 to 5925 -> 5919.82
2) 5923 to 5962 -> 5960.85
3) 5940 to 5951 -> 5940.30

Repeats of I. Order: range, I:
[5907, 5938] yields 0.0173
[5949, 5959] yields 0.0187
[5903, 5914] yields 0.0189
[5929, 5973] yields 0.0175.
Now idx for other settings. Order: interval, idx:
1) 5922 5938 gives 5925.27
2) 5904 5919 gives 5914.37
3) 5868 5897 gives 5869.60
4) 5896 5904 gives 5896.69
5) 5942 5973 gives 5960.85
